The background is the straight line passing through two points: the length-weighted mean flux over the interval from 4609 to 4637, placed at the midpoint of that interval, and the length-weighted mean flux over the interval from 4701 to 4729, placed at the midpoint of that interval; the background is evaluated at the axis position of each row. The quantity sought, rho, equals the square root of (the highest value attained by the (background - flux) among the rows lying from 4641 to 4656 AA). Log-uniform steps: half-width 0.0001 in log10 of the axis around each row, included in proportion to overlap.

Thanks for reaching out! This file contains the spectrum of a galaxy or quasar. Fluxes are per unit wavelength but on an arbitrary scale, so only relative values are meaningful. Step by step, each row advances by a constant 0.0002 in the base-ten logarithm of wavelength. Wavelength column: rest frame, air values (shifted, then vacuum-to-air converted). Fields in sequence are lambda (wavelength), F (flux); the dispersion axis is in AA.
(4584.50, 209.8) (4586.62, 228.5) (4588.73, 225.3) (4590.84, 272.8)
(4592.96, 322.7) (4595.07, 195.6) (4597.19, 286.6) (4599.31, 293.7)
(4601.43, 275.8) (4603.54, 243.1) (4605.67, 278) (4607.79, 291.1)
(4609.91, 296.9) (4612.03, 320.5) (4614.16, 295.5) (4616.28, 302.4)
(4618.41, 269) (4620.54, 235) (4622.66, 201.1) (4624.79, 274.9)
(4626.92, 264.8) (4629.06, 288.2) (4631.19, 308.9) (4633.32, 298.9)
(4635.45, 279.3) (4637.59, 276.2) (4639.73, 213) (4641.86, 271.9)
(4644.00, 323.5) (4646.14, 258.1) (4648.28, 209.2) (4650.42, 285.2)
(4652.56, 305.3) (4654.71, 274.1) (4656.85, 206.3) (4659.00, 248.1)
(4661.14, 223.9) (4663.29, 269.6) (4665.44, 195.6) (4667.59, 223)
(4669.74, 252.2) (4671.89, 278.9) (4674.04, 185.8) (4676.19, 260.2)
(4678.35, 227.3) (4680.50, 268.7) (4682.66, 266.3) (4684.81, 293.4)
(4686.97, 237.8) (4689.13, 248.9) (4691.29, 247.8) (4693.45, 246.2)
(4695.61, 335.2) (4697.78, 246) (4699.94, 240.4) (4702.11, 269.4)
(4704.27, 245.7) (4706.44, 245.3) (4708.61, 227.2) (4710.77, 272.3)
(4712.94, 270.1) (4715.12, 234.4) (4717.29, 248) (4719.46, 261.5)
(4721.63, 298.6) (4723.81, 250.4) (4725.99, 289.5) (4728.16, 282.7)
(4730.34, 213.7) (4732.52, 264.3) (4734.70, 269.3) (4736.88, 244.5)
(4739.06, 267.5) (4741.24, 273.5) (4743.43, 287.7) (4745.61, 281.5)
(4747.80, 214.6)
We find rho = 8.1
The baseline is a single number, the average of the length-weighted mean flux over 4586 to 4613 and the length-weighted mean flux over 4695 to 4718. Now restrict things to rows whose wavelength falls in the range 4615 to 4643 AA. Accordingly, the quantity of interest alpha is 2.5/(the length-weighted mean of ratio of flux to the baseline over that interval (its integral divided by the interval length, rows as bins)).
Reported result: 2.46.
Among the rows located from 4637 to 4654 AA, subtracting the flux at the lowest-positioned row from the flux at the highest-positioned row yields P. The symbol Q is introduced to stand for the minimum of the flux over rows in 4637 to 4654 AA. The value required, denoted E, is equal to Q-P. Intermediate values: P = 29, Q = 209.2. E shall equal 180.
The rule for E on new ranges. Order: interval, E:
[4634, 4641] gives 279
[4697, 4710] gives 246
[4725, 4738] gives 259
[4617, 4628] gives 205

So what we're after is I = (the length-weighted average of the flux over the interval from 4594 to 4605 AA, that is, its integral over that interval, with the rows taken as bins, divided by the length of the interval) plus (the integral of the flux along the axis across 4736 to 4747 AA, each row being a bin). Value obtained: 3229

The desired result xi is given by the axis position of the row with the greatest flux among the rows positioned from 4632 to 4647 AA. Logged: 4644.00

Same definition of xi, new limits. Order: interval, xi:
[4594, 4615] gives 4612.03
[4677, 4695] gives 4684.81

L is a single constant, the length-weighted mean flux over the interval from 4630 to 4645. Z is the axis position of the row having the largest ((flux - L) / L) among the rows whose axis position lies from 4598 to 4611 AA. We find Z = 4609.91 AA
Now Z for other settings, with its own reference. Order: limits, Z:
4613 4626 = 4616.28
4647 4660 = 4652.56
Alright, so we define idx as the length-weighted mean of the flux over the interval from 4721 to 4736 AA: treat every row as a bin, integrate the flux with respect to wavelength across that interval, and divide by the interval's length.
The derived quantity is 266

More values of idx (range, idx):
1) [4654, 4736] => 253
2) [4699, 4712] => 250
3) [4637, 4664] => 258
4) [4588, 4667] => 267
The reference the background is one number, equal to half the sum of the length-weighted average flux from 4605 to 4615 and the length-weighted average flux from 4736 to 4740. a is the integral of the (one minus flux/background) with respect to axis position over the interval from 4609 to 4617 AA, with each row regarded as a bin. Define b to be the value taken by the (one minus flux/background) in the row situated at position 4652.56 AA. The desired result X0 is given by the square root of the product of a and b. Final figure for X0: 0.29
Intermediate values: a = -0.79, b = -0.10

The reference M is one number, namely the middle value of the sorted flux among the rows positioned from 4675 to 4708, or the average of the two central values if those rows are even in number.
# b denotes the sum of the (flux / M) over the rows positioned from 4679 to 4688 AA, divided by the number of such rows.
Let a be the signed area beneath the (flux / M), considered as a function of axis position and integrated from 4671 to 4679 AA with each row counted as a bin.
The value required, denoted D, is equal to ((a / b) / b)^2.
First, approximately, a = 7.7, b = 1.08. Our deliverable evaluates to 44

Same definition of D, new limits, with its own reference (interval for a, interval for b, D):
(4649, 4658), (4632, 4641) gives 69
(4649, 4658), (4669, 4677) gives 98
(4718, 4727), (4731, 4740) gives 80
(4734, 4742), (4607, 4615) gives 33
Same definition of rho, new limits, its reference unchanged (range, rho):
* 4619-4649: 8.9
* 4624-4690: 9.1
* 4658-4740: 9.1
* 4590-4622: 9.5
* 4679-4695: 5.4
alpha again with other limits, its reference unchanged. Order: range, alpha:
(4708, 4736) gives 2.53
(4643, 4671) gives 2.62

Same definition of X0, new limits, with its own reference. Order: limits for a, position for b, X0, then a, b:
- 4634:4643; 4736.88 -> 0.23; 0.47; 0.12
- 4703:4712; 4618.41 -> 0.16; 0.92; 0.03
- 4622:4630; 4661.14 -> 0.31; 0.49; 0.19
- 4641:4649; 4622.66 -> 0.26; 0.25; 0.27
